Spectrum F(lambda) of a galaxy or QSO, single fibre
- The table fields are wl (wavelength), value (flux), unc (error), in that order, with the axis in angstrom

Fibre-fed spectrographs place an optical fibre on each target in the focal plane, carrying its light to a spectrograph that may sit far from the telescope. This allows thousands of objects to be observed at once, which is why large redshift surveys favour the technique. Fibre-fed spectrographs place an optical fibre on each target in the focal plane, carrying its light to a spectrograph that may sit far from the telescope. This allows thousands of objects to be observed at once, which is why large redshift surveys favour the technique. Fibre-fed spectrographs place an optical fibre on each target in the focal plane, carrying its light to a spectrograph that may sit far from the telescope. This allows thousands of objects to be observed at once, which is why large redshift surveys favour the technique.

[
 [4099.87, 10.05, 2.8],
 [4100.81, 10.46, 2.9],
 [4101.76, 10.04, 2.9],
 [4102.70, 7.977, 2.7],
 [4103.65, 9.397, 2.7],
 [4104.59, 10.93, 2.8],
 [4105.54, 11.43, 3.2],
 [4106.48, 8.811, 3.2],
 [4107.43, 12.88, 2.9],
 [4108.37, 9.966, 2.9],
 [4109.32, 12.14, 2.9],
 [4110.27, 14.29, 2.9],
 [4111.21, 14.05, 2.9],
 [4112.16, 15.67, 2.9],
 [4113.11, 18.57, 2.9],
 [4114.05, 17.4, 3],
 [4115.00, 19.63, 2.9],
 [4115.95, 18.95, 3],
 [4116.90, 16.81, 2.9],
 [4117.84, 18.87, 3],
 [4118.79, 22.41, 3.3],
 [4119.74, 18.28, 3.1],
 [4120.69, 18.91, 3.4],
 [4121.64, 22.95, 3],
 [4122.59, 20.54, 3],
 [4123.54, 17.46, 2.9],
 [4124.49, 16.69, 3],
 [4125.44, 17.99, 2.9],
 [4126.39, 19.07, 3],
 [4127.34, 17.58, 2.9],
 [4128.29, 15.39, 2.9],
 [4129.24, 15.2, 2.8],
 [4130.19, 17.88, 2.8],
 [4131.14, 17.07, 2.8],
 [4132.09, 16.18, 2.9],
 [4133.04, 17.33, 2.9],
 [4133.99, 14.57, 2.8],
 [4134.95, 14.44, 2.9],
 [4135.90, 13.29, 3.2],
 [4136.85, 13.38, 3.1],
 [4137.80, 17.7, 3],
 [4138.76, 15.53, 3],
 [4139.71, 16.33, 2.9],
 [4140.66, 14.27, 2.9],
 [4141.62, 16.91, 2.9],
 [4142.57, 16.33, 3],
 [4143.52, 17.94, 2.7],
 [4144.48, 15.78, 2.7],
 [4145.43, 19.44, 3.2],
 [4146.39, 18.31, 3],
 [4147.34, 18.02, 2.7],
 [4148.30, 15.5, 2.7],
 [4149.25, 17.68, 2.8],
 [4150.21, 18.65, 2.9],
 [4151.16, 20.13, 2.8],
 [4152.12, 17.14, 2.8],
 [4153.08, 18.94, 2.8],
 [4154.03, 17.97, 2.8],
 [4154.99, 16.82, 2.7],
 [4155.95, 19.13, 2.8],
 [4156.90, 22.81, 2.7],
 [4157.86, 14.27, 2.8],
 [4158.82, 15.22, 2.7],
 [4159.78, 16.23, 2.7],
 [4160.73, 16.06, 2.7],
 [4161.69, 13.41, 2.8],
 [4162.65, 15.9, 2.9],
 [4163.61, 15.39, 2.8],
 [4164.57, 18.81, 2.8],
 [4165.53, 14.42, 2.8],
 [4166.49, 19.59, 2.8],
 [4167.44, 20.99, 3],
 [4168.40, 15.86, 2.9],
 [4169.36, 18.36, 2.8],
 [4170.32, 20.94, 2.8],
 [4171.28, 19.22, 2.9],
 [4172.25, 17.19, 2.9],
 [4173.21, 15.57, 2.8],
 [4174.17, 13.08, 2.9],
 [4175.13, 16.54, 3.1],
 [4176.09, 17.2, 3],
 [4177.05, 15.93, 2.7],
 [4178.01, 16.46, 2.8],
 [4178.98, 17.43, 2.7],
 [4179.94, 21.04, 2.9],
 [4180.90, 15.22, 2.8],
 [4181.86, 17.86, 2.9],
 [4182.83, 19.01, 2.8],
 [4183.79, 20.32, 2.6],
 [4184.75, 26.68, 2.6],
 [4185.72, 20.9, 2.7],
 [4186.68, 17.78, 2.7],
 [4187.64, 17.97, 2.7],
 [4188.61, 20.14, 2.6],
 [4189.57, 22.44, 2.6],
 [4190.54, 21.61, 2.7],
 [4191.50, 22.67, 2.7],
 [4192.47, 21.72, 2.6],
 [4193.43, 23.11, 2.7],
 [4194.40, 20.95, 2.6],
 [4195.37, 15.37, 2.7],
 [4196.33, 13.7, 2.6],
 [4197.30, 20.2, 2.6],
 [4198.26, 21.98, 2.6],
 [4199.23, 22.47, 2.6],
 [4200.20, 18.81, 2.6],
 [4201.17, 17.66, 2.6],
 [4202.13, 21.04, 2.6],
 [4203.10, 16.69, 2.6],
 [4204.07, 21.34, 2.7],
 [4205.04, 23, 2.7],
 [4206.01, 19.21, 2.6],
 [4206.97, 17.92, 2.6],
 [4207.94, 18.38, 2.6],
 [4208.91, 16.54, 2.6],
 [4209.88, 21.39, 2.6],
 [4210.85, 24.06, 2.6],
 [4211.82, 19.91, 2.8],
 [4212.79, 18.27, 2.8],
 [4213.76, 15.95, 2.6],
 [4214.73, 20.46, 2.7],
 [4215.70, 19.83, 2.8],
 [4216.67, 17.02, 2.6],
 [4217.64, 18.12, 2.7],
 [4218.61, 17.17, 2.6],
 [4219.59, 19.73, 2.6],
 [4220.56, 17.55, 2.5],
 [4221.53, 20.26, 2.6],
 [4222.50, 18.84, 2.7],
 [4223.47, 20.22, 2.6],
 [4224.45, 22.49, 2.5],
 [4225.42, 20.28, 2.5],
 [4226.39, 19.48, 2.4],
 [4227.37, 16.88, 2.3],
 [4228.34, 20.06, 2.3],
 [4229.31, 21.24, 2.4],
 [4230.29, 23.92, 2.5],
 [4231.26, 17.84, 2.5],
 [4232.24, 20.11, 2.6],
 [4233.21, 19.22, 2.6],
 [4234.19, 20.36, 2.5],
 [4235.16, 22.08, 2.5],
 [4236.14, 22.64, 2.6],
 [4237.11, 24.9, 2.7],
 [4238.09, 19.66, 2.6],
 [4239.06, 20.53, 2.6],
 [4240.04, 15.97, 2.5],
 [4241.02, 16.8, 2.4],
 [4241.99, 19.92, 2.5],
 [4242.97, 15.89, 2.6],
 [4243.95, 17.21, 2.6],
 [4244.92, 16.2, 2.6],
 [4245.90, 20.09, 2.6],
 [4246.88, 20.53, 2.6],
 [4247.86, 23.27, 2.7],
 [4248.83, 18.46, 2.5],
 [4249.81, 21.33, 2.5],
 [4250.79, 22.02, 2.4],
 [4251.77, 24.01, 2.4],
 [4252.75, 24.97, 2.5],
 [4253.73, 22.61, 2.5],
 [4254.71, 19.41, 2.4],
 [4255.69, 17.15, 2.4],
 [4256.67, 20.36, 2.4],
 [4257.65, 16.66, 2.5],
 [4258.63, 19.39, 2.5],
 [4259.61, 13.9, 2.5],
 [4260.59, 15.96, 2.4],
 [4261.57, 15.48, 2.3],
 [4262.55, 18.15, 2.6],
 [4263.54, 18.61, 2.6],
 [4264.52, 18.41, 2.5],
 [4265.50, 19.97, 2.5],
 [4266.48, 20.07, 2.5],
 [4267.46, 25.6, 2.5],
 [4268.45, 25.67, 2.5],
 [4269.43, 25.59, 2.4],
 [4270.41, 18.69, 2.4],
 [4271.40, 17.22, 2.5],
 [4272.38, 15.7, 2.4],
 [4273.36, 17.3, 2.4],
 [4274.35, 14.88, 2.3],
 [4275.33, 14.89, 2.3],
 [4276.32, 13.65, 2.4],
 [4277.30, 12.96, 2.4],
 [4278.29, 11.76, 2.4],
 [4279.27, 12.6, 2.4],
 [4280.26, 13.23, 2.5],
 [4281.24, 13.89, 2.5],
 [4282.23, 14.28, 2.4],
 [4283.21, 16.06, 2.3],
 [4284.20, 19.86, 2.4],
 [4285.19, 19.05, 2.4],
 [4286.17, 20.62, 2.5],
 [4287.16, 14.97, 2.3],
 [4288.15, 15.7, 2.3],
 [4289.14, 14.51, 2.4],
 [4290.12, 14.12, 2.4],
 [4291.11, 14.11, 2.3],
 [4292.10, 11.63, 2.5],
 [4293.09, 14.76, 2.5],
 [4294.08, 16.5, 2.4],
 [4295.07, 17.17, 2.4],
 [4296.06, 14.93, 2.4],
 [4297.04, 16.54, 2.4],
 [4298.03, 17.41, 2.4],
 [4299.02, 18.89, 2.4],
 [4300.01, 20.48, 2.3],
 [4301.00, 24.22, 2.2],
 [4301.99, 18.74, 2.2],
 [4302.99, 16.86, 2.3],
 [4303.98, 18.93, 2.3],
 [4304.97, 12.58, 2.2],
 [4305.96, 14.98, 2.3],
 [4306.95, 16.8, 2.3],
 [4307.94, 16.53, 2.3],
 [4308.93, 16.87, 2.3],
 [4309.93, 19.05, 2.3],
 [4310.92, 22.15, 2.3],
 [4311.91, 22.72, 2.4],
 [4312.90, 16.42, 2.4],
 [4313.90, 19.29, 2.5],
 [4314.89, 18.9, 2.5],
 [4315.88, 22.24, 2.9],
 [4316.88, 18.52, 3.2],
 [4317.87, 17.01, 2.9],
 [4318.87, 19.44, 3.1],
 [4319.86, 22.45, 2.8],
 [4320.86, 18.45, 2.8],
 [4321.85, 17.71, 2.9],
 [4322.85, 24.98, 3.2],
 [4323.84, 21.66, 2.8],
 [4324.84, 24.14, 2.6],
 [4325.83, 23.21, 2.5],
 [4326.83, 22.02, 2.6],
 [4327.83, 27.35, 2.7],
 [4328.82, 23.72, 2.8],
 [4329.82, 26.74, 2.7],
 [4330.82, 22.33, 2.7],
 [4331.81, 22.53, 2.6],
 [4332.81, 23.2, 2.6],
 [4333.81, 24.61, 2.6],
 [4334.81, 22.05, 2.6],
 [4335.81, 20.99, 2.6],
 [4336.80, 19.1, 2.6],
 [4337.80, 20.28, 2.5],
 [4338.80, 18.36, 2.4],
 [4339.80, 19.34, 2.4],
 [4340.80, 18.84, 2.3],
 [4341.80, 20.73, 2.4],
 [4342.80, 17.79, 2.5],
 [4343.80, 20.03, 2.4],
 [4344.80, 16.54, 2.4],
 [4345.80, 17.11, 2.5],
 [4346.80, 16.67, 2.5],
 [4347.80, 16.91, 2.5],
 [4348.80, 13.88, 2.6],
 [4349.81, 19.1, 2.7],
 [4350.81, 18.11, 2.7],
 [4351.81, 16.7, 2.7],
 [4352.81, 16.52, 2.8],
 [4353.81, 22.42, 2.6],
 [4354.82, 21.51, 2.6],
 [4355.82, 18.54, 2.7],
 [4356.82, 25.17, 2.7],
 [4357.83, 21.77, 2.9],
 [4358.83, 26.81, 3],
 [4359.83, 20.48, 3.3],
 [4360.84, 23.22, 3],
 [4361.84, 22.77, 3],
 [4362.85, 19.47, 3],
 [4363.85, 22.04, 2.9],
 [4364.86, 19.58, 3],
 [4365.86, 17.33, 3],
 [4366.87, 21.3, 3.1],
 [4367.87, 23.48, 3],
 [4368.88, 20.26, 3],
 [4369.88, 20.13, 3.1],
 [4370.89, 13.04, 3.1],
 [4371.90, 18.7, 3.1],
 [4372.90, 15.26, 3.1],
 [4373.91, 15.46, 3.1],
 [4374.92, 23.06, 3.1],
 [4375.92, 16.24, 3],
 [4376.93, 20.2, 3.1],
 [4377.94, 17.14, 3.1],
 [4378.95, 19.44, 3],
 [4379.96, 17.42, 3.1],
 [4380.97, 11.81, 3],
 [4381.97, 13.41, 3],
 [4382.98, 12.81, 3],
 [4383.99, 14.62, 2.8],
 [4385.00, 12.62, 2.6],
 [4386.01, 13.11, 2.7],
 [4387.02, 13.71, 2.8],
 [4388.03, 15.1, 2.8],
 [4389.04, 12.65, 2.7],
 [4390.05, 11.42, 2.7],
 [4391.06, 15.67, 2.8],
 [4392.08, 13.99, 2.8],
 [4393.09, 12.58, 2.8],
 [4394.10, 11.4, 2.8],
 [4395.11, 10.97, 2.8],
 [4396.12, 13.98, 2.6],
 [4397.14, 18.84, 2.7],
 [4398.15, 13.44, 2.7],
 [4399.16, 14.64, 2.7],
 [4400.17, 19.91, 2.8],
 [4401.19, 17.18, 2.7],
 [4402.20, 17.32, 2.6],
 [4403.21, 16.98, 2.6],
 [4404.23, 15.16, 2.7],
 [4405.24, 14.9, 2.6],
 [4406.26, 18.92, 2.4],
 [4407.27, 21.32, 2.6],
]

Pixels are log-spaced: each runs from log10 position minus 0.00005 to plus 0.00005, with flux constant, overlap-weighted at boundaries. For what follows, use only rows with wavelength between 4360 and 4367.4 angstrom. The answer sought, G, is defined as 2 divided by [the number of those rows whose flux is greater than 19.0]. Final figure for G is 0.33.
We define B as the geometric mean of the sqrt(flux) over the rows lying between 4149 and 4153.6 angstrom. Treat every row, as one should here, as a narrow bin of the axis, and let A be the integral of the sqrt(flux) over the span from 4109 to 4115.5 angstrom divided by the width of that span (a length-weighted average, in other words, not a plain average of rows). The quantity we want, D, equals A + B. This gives 8.29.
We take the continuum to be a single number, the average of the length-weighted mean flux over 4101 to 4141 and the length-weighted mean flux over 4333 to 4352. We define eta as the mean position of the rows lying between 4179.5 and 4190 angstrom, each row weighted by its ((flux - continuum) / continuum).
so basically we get 4185.6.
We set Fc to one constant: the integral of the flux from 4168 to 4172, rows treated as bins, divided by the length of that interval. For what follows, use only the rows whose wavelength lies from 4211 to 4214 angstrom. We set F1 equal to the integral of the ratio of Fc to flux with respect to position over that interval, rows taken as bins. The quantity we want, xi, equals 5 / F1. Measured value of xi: 1.7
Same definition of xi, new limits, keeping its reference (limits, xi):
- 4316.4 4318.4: 2.4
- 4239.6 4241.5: 2.3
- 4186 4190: 1.3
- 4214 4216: 2.6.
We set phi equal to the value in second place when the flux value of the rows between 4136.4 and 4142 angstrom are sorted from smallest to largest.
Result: 14.27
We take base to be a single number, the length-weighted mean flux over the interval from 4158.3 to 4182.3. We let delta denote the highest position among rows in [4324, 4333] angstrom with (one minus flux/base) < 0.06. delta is 4332.81 angstrom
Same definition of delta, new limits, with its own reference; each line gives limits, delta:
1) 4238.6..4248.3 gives 4247.86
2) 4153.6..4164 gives 4160.73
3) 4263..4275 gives 4273.36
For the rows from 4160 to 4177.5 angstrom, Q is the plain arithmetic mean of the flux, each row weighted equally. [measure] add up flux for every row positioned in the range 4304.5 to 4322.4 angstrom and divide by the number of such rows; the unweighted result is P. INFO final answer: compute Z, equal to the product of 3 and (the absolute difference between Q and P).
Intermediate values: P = 18.5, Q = 16.9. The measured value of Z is 5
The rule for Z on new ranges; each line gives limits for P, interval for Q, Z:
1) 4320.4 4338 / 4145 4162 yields 15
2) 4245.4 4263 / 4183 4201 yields 3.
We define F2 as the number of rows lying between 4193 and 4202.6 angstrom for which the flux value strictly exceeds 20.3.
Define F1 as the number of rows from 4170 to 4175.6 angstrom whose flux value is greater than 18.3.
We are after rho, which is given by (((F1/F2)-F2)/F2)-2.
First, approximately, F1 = 2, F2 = 5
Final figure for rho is -2.92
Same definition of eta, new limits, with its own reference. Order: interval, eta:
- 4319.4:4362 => 4338.3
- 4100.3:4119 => 4103.4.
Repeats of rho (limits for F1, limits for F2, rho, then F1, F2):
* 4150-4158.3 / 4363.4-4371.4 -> -2.44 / 5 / 3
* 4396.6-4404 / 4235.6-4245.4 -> -2.78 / 2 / 3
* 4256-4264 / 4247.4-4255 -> -2.92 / 3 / 6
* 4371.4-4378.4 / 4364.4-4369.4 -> -2.25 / 3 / 2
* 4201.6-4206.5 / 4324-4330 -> -2.89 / 4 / 6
